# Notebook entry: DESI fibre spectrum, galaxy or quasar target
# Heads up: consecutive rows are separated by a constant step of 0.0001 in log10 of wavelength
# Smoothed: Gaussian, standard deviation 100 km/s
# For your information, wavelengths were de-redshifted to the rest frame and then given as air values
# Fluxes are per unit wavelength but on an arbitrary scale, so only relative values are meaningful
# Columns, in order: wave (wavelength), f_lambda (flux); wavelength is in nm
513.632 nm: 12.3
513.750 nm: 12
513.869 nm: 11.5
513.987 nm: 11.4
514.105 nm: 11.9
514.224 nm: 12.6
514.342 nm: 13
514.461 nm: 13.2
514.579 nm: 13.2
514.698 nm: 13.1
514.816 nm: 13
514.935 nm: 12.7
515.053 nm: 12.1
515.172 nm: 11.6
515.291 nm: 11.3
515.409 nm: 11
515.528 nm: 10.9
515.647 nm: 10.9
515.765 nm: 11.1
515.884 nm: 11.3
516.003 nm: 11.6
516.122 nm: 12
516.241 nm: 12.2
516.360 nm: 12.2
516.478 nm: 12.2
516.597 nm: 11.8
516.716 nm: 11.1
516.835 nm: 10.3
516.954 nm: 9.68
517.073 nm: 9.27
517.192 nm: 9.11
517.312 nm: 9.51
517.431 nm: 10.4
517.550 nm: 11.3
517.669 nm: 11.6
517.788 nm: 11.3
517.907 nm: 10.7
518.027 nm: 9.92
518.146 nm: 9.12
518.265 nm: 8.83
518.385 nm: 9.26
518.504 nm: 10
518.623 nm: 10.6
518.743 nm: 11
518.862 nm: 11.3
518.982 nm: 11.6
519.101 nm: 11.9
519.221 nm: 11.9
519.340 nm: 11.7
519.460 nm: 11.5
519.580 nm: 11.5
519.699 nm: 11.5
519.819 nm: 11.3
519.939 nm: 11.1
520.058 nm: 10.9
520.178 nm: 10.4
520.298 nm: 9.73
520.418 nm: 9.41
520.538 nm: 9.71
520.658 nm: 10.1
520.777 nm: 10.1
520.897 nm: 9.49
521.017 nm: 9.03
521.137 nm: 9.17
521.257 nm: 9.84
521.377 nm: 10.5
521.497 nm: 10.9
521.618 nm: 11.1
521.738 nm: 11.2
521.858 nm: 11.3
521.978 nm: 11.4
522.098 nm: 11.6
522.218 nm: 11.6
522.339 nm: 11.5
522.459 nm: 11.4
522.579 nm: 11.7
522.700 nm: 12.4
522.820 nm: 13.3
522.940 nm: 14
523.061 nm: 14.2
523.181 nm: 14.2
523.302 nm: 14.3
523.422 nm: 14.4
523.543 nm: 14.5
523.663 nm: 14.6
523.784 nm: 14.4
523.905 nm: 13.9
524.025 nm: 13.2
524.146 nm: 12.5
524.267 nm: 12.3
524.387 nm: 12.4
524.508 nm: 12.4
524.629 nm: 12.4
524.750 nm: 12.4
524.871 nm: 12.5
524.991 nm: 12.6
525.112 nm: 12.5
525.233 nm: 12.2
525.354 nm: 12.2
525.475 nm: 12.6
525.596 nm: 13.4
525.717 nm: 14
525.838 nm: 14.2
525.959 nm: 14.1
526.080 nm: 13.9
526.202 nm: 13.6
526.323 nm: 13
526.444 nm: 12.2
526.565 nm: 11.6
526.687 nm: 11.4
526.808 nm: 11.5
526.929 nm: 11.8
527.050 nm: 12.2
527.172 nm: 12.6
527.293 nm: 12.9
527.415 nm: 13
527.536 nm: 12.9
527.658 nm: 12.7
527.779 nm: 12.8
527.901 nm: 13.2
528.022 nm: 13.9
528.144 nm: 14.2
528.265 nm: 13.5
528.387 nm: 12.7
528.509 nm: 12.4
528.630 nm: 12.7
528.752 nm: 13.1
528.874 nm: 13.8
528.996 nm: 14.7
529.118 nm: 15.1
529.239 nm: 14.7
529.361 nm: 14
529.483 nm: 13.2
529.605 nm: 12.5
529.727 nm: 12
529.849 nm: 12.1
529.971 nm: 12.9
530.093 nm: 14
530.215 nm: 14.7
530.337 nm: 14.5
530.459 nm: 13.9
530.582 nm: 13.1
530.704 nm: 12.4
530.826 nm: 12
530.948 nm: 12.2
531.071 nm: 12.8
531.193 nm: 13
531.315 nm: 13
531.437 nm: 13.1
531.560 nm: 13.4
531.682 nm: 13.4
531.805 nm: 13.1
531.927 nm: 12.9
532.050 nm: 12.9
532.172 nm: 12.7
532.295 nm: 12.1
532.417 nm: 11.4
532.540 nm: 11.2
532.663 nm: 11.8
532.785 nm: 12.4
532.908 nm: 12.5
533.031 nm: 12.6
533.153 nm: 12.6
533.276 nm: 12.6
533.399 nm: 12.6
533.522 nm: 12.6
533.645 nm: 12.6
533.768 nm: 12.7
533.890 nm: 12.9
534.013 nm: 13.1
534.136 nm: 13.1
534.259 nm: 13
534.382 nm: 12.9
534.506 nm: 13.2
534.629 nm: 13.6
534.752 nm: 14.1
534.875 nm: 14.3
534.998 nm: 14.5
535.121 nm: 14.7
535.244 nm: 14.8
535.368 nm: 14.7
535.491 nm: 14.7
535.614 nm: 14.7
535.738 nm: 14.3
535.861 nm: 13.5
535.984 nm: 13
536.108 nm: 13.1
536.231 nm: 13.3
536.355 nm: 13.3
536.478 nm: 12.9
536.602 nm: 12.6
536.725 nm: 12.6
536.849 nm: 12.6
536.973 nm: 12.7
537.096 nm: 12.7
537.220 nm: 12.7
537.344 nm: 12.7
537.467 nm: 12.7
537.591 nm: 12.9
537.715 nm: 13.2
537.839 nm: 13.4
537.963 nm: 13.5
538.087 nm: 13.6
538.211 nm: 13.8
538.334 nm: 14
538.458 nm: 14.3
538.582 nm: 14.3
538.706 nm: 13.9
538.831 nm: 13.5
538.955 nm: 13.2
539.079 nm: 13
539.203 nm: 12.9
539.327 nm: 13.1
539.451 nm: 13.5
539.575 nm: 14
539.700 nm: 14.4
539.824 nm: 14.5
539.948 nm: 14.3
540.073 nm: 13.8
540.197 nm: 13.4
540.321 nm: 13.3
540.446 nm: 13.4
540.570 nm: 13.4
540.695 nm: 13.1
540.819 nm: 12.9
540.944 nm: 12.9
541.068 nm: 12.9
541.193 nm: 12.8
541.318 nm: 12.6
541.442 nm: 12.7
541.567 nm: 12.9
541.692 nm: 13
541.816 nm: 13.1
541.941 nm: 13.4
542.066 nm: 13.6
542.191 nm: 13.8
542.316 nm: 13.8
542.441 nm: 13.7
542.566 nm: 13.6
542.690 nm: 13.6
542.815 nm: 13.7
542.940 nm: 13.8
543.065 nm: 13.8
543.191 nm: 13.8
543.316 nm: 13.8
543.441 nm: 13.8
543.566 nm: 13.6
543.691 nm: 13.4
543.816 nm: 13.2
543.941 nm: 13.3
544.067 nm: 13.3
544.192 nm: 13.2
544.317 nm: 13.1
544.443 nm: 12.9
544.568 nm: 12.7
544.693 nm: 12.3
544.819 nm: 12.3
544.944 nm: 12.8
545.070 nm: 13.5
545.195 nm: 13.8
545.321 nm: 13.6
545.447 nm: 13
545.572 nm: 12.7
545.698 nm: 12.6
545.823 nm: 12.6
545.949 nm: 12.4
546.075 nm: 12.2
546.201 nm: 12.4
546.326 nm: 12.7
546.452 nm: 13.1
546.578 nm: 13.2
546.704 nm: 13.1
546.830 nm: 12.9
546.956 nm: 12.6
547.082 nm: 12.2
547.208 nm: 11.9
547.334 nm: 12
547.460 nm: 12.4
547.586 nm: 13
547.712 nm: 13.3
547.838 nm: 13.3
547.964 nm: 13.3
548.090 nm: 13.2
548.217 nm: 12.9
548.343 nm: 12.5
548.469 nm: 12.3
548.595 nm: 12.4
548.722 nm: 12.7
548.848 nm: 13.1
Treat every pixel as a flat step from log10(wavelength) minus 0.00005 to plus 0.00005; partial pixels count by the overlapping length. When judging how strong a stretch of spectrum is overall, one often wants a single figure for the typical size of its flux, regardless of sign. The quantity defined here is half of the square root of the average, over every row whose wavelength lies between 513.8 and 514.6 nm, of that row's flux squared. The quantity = 6.2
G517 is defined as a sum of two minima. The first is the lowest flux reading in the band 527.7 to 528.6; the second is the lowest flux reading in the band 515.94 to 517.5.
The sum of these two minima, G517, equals 21.5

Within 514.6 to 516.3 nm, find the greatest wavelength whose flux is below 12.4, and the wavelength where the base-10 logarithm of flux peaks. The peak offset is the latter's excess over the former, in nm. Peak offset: -1.54 nm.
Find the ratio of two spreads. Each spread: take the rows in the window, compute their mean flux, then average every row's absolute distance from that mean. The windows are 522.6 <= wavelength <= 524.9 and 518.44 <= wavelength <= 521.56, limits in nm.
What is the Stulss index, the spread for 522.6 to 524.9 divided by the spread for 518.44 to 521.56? 1.1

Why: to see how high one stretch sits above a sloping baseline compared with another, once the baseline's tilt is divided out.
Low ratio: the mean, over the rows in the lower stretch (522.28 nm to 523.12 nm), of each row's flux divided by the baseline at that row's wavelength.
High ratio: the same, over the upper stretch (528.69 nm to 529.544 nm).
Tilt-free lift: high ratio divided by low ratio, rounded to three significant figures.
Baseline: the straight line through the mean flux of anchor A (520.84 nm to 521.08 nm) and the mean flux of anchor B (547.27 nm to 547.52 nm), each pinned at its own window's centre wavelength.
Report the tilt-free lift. 1.04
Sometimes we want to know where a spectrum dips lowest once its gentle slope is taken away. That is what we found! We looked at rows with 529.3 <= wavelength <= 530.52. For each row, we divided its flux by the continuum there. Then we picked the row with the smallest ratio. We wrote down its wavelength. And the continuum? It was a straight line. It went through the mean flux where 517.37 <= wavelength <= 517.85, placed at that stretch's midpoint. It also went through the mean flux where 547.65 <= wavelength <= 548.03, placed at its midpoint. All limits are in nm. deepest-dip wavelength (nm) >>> 529.727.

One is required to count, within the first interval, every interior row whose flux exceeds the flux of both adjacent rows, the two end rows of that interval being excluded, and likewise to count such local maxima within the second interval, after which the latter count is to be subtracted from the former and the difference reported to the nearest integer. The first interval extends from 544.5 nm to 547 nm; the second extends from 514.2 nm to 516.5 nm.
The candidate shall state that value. 2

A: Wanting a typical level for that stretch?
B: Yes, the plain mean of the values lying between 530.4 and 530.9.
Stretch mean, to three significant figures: 12.8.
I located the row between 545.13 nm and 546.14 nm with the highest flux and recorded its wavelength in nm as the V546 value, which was 545.195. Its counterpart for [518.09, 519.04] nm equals 518.982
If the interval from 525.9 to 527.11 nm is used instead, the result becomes 525.959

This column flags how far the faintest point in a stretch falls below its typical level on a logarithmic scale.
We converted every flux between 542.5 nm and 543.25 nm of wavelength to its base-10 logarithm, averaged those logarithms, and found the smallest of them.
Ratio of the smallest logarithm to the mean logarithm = 0.997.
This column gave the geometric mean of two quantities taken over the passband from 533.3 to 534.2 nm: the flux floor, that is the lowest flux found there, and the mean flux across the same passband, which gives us 12.7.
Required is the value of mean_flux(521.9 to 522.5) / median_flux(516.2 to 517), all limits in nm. 0.975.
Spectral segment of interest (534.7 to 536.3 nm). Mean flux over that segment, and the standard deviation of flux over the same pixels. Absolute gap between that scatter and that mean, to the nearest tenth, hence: 13.5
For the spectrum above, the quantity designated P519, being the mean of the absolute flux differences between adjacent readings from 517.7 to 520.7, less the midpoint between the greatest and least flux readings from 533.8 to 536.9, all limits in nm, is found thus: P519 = -13.3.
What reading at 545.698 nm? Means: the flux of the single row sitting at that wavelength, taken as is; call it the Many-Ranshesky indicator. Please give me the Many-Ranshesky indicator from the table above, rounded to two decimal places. 12.60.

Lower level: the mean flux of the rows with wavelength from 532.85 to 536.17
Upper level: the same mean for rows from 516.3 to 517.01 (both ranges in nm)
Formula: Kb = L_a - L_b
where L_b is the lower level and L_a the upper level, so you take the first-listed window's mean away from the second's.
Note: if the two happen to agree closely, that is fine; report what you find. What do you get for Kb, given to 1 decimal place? -2.2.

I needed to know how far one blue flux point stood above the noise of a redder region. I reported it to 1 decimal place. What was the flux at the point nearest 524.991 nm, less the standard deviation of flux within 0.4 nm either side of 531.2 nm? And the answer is 12.1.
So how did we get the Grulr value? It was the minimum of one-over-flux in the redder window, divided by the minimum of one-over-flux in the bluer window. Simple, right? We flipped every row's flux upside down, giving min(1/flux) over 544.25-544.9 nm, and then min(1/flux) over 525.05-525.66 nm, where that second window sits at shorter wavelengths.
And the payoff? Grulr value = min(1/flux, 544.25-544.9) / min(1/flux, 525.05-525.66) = 1.02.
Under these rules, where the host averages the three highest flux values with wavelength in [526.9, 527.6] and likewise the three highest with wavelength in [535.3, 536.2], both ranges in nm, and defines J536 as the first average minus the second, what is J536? -1.8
